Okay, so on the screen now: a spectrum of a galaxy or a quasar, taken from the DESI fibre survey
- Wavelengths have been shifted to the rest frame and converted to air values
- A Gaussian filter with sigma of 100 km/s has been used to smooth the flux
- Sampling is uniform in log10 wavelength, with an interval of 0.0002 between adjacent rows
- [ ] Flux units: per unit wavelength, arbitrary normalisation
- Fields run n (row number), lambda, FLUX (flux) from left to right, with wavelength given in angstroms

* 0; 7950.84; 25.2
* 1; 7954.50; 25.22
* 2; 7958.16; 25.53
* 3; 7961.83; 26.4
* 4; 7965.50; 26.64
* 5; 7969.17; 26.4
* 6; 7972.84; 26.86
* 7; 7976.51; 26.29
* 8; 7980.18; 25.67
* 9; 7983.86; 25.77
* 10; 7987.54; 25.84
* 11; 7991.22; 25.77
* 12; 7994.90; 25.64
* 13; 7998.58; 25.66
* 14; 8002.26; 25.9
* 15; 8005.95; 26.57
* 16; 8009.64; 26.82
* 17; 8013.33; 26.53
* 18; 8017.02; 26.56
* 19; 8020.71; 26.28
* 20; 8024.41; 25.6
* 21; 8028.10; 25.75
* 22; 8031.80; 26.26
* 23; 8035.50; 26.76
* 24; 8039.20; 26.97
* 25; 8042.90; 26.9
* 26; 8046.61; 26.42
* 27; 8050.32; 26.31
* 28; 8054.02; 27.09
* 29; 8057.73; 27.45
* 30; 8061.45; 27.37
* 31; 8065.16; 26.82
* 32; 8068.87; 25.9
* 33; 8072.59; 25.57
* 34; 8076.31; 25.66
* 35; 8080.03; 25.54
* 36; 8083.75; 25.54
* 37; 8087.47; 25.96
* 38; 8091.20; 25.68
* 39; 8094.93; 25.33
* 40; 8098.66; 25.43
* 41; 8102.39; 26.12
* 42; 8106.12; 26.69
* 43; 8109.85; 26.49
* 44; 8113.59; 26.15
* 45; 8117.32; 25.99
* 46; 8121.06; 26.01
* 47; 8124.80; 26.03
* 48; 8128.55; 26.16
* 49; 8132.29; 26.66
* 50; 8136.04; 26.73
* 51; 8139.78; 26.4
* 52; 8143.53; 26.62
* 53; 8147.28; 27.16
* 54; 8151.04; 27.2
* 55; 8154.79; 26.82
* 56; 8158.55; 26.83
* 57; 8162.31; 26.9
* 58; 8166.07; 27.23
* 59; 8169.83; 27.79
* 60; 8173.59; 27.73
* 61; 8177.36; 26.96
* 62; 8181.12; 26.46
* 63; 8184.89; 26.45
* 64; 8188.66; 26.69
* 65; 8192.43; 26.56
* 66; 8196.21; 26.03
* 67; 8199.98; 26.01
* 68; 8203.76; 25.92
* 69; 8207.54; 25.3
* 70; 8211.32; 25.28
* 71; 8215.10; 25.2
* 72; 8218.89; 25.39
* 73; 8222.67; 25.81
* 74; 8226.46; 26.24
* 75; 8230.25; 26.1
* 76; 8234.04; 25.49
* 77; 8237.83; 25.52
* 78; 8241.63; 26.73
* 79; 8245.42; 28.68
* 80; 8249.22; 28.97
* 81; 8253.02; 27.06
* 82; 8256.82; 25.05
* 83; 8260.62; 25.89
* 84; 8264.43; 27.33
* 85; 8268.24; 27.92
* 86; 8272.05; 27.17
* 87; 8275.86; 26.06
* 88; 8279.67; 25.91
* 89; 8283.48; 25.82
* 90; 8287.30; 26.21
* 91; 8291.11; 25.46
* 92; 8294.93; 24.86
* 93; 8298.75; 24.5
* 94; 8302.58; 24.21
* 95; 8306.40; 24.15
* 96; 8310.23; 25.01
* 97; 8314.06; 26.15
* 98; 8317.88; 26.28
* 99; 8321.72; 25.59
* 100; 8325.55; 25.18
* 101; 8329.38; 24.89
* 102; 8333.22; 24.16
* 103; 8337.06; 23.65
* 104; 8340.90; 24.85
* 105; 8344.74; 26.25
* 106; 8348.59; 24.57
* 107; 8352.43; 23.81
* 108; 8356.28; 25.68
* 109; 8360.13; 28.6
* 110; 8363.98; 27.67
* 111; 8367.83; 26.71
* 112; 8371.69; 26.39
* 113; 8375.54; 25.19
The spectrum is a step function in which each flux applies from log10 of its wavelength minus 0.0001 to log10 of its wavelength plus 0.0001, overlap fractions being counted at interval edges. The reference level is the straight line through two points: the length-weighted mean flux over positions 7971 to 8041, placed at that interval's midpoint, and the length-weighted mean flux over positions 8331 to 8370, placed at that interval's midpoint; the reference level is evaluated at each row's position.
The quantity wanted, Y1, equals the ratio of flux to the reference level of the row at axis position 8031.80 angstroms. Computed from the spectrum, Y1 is 1.00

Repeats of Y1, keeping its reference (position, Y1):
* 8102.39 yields 1.00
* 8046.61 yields 1.01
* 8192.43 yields 1.03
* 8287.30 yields 1.02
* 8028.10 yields 0.98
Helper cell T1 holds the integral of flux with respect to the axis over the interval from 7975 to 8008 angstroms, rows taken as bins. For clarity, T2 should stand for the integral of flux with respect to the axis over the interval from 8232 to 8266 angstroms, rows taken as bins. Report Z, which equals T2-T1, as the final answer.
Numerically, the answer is 54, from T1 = 855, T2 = 909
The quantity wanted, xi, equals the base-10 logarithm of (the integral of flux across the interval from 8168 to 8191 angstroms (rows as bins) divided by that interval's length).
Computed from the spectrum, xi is 1.431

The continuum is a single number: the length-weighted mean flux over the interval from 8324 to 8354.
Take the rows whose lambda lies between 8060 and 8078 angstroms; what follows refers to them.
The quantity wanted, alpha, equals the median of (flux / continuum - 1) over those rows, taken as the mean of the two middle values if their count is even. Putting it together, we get 0.05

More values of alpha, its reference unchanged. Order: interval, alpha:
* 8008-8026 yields 0.08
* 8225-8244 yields 0.06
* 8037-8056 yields 0.09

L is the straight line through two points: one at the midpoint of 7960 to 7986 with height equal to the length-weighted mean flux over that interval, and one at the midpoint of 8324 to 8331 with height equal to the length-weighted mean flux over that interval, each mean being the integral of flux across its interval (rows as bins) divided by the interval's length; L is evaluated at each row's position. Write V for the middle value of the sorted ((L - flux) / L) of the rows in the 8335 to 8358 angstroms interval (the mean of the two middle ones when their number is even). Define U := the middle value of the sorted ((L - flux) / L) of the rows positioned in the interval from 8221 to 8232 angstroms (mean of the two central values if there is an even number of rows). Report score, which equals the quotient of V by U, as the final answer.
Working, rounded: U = -0.028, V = 0.01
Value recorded 0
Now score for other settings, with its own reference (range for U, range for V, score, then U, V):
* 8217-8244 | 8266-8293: 2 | -0.016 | -0.03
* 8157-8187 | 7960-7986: 0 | -0.052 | 0.00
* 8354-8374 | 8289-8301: 0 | -0.072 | 0.01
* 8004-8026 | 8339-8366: 2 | -0.015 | -0.03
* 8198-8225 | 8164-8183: -42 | 0.002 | -0.06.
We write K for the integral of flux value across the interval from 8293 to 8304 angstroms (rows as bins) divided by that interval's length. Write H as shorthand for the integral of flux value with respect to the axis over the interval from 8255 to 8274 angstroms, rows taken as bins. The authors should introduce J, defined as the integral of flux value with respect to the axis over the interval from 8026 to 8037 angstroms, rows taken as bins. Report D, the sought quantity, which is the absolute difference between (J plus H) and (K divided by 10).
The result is 793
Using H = 507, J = 289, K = 24.5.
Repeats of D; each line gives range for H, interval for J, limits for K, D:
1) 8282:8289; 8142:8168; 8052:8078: 880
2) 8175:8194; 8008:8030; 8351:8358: 1082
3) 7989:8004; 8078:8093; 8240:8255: 769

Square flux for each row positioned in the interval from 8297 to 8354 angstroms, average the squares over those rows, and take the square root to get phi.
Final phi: 24.9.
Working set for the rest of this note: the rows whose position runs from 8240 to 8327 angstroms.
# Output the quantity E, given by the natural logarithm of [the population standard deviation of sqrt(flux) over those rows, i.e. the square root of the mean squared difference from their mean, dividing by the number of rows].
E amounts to -2.08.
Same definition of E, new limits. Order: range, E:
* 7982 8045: -3.06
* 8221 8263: -2.14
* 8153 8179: -3.29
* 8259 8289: -2.61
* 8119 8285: -2.48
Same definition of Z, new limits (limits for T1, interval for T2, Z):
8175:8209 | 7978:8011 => -38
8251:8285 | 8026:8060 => 6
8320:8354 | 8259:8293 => 56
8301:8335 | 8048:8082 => 45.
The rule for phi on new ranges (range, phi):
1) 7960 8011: 26.2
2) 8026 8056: 26.6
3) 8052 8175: 26.5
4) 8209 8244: 25.8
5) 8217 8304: 26.2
